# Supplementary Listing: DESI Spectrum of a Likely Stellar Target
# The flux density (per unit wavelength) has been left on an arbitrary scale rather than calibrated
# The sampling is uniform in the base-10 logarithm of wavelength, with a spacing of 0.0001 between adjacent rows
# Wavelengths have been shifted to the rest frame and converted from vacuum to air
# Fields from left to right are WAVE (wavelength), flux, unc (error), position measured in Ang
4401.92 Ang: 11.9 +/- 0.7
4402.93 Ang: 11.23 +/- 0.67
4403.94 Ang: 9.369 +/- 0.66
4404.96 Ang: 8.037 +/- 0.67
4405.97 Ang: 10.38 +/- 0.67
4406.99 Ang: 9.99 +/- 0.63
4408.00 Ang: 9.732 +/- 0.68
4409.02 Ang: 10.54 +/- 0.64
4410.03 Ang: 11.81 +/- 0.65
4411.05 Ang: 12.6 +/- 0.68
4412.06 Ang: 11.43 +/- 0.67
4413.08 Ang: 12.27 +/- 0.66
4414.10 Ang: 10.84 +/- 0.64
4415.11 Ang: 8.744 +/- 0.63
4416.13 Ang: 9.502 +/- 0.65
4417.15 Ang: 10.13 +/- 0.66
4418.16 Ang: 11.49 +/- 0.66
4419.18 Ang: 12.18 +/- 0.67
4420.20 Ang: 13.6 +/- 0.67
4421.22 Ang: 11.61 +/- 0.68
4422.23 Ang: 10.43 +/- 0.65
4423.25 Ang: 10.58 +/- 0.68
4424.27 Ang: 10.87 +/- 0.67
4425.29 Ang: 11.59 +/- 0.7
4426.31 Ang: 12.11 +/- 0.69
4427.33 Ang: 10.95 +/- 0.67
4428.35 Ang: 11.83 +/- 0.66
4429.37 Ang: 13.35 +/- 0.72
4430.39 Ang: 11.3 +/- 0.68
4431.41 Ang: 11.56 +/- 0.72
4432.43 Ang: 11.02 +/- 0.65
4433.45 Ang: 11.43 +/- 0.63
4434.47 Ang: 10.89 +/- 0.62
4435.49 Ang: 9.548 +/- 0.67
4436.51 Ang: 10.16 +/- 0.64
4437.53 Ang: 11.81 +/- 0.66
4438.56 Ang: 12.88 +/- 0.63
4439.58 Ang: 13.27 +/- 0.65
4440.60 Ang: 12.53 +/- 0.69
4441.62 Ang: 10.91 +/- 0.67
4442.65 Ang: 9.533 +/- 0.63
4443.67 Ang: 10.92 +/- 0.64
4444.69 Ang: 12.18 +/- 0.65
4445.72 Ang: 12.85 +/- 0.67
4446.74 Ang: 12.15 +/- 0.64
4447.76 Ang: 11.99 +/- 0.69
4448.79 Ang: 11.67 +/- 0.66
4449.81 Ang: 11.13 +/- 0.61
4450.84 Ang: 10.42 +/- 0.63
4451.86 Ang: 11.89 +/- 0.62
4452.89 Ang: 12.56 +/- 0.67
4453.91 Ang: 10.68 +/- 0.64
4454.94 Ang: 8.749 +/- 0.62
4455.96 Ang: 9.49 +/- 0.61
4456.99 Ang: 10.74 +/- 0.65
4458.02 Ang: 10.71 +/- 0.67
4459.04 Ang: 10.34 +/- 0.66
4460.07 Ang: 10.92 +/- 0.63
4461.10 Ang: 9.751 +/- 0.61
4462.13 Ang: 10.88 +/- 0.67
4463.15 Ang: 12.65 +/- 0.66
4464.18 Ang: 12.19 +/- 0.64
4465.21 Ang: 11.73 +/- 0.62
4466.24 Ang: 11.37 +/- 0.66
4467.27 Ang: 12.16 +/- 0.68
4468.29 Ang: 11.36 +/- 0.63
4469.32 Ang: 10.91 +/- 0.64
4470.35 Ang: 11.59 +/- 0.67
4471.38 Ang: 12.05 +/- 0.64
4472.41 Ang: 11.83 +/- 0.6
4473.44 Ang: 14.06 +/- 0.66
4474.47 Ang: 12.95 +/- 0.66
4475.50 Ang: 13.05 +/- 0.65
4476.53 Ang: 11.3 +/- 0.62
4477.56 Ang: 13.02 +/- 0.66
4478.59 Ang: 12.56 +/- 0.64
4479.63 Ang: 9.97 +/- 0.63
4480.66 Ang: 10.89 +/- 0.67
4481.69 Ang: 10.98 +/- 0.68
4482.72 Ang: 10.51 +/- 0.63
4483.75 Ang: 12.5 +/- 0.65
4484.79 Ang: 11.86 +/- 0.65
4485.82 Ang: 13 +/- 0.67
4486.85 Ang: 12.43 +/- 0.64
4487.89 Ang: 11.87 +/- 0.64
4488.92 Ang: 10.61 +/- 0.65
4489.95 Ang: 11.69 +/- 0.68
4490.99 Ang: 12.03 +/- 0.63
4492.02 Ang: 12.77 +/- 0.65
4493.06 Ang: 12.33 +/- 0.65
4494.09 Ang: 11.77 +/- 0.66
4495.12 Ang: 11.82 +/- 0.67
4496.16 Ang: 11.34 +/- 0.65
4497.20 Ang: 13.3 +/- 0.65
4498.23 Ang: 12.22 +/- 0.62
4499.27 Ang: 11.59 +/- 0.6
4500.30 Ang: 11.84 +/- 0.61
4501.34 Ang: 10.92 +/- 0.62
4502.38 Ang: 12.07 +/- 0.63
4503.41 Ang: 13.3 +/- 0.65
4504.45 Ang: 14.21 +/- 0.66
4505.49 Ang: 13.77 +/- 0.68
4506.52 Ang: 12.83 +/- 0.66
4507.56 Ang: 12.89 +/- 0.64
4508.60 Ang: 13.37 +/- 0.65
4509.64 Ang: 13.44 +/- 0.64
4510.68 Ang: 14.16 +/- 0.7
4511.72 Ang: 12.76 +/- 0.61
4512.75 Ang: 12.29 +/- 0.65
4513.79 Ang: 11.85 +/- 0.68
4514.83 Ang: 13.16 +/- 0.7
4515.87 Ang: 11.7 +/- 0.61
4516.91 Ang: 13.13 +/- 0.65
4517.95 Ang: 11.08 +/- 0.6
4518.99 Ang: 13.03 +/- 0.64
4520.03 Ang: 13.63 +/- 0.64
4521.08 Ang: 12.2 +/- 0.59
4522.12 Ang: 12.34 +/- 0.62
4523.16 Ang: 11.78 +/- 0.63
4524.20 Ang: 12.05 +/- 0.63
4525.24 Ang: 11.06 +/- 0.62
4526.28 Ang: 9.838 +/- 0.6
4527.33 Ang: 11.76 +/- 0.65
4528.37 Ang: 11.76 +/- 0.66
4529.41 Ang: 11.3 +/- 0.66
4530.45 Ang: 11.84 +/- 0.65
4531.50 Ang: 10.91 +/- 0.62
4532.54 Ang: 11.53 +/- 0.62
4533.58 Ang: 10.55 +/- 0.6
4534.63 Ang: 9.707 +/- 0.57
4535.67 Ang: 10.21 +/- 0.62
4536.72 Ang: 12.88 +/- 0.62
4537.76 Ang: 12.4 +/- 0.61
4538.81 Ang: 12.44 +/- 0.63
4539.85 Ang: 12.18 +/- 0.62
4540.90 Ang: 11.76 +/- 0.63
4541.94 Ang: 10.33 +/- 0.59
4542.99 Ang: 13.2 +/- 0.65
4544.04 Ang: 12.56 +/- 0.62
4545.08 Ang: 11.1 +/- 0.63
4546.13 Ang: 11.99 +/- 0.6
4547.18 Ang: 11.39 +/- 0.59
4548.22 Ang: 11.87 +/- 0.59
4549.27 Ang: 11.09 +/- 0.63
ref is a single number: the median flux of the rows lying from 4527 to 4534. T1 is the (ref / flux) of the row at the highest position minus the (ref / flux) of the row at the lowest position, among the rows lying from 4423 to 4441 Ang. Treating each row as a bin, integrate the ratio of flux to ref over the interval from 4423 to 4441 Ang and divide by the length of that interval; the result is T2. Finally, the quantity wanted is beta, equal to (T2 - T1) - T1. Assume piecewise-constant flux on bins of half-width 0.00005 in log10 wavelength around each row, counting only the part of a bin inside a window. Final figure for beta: 1.34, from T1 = -0.17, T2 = 1.00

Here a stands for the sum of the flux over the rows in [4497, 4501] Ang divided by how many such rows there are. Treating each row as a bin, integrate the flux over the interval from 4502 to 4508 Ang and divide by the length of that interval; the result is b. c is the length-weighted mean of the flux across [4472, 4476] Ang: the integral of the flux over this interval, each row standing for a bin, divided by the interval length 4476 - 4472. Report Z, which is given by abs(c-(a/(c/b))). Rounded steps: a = 12.2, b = 13.2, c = 13.0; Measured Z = 0.6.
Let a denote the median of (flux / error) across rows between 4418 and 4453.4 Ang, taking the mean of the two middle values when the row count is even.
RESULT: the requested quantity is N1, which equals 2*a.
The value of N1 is 35.1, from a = 17.6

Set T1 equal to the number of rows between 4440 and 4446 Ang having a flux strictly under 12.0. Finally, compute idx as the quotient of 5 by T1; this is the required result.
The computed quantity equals 1.7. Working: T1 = 3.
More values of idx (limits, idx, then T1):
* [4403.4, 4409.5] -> 0.8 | 6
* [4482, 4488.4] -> 1.7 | 3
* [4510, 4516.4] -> 2.5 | 2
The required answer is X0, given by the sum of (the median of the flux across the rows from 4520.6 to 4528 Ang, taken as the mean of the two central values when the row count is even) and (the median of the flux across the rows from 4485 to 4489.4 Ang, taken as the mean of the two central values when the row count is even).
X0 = 23.9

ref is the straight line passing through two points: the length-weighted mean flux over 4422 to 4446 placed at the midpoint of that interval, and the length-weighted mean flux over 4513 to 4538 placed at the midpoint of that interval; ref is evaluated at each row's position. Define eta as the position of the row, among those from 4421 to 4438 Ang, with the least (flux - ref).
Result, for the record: 4435.49 Ang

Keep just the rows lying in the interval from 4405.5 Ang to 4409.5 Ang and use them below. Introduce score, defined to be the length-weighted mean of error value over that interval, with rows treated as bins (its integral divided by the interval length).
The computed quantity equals 0.654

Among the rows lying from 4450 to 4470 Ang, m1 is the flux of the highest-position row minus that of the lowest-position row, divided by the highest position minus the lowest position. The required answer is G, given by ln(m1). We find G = -3.6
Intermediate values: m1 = 0.03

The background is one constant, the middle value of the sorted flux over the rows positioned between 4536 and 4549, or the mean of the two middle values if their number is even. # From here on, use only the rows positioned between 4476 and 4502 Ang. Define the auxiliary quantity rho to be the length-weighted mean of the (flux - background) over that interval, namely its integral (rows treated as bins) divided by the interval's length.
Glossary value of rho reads -0.3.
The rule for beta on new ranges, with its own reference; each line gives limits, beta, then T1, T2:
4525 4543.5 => 1.33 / -0.17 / 0.99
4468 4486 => 1.29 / -0.13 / 1.03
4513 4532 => 0.87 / 0.08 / 1.03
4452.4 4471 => 0.80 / 0.08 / 0.96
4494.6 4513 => 1.17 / -0.04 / 1.10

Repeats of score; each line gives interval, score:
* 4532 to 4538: 0.607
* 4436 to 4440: 0.644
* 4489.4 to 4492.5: 0.654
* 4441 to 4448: 0.655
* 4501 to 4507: 0.651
